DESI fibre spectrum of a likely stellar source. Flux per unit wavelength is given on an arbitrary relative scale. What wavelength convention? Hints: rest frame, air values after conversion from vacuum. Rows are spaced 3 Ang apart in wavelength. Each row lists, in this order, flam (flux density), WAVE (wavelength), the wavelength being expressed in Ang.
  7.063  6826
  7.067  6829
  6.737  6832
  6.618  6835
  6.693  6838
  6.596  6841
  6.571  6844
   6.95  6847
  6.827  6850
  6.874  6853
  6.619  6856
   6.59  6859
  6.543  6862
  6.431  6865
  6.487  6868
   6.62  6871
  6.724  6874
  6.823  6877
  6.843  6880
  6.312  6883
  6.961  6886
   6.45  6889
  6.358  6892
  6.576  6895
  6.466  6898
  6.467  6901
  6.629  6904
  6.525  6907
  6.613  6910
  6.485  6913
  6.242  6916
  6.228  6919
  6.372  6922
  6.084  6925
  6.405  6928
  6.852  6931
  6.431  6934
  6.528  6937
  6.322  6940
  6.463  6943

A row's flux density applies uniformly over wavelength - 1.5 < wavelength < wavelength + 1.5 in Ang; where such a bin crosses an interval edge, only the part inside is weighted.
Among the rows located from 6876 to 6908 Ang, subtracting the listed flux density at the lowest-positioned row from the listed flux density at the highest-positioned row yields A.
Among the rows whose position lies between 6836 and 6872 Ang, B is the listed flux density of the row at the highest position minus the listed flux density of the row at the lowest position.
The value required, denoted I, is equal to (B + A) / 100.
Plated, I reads -0.0037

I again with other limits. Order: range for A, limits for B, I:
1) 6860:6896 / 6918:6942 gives 0.0013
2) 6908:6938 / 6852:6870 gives -0.0047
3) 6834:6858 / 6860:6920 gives -0.0031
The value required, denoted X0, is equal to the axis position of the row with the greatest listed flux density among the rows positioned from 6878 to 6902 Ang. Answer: 6886 Ang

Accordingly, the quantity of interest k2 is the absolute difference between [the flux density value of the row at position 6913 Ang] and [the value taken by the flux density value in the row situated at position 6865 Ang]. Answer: 0.05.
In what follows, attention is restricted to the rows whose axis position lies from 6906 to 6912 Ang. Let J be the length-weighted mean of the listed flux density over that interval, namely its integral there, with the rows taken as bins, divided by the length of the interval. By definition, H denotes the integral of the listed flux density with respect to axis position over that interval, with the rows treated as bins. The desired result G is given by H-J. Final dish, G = 32.8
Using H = 39.4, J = 6.57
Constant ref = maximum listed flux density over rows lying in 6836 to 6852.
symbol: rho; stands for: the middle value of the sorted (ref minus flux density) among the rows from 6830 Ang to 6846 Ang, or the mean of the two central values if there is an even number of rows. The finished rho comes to 0.33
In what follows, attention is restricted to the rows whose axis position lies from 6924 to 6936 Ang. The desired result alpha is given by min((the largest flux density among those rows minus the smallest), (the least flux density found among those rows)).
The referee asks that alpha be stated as 0.8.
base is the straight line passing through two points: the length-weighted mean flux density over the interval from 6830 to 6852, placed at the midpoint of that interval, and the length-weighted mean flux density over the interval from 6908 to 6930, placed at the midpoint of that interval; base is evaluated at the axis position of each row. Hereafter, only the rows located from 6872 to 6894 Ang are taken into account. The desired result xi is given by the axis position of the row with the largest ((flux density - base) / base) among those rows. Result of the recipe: 6886 Ang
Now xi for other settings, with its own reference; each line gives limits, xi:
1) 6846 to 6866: 6847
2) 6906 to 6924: 6910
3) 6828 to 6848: 6829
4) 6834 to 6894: 6886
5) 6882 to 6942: 6931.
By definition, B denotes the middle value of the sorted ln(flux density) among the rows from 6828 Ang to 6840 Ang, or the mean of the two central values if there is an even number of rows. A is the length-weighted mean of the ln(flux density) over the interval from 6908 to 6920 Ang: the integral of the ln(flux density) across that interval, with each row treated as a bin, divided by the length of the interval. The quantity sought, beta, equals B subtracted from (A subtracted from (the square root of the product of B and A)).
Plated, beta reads -1.88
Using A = 1.86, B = 1.90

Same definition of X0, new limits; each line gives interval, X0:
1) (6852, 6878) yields 6853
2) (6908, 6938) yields 6931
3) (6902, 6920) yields 6904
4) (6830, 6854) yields 6847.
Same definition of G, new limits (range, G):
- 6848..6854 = 34.3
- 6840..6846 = 33.1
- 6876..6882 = 34.0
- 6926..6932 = 32.8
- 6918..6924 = 31.4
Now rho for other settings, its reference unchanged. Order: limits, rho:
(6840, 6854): 0.12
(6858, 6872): 0.41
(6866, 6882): 0.23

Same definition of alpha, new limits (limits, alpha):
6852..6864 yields 0.3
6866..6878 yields 0.3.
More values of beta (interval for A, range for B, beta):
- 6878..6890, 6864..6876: -1.89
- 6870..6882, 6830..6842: -1.90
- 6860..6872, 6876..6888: -1.90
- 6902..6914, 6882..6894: -1.87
